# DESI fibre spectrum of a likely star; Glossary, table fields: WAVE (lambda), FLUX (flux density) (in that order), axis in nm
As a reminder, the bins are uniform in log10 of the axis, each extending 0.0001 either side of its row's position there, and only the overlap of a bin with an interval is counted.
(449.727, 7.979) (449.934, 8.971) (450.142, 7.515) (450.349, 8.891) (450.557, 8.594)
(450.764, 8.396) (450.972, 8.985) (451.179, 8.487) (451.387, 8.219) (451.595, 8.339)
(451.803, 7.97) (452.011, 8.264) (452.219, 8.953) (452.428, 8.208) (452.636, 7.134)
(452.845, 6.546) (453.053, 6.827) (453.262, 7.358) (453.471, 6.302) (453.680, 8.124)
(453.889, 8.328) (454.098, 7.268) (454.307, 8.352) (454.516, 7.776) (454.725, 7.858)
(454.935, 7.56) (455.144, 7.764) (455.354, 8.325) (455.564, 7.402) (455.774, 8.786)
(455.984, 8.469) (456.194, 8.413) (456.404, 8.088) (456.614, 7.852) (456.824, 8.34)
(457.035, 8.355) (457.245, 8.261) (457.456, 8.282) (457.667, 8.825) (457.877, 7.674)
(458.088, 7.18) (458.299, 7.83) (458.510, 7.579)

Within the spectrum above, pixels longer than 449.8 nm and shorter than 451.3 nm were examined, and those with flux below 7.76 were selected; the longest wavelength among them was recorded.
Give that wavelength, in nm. 450.142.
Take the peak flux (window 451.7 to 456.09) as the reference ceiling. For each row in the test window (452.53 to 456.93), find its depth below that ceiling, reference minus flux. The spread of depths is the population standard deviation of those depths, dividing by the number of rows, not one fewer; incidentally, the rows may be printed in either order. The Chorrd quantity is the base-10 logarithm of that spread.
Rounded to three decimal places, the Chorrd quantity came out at -0.184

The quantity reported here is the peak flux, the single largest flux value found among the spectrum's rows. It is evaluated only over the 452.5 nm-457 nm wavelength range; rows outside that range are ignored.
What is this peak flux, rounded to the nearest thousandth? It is 8.786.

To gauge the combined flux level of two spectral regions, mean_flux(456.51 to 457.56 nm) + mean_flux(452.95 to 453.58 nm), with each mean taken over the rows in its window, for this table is 15.0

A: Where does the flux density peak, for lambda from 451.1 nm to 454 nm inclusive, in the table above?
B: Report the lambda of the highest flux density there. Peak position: 452.219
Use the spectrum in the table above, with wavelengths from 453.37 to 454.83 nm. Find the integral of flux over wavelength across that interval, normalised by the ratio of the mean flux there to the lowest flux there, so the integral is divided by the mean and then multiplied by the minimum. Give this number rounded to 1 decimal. 9.2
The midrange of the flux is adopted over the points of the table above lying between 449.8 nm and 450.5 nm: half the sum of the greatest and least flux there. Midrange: 8.2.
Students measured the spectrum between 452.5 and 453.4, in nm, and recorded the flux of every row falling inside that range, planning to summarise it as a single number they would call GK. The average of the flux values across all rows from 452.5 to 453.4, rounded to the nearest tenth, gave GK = 7.0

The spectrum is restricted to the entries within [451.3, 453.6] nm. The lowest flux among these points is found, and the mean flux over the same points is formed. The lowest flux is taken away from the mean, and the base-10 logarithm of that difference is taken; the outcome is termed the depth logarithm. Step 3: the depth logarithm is 0.13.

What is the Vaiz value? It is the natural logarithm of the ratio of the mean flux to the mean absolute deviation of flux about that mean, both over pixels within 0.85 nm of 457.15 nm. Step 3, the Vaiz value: 3.48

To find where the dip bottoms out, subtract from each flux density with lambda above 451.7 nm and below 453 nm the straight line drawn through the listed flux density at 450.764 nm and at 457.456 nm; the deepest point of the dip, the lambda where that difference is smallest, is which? 452.845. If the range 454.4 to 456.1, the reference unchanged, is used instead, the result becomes 455.564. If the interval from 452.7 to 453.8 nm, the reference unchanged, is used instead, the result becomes 453.471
